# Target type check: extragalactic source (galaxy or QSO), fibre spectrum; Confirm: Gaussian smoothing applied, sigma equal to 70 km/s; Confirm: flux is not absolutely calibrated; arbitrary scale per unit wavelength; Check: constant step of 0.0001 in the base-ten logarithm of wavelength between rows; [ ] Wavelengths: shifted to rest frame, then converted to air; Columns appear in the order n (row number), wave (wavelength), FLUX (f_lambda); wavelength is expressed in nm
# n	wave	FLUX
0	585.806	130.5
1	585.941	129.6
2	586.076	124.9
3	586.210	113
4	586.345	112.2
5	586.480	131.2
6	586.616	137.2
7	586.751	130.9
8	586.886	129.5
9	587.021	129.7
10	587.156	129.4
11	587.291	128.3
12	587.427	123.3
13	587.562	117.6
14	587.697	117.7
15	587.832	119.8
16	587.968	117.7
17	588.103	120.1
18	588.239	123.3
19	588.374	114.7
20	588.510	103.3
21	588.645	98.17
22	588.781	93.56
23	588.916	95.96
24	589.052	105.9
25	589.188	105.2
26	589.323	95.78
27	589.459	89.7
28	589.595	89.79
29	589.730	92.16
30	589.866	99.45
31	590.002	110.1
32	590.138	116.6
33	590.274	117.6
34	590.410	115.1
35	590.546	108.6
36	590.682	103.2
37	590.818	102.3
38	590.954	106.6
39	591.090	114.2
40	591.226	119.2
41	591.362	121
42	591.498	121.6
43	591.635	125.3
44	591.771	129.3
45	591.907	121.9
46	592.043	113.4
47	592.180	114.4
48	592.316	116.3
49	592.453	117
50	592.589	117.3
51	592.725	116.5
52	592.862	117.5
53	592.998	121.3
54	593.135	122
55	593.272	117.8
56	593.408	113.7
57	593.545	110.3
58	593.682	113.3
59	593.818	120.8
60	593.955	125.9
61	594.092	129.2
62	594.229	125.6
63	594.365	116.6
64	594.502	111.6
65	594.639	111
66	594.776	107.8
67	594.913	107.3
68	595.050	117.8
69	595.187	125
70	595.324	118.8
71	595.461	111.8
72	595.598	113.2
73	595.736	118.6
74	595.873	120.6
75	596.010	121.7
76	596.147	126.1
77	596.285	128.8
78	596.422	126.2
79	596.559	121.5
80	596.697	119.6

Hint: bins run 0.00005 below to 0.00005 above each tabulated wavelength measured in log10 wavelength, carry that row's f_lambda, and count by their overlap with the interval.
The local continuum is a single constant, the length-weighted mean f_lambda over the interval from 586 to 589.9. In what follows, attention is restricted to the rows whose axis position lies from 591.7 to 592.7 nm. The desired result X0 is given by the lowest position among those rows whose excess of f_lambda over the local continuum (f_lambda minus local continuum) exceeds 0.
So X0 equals 591.771 nm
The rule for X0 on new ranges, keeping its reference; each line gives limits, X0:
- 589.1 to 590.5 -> 590.138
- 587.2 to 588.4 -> 587.291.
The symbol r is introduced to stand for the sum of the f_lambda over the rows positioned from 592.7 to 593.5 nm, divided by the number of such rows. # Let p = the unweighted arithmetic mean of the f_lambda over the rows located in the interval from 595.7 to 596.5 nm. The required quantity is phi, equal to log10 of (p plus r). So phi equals 2.38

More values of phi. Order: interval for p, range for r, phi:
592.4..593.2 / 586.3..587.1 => 2.39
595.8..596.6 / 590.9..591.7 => 2.38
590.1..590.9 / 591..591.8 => 2.37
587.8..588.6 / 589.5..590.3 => 2.34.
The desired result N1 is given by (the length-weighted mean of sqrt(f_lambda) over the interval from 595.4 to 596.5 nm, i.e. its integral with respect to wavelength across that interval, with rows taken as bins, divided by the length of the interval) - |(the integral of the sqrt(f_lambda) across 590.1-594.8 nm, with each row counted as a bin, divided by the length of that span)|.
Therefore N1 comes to 0.2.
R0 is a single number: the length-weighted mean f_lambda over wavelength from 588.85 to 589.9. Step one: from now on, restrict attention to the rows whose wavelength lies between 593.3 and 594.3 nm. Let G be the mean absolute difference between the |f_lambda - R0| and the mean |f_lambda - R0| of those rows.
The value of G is 6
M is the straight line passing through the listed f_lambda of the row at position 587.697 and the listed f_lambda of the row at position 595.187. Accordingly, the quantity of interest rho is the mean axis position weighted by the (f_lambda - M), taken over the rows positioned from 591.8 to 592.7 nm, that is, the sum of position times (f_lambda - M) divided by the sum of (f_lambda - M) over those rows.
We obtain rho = 592.28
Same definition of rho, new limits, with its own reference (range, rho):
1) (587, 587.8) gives 587.19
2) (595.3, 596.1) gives 595.61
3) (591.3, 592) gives 591.73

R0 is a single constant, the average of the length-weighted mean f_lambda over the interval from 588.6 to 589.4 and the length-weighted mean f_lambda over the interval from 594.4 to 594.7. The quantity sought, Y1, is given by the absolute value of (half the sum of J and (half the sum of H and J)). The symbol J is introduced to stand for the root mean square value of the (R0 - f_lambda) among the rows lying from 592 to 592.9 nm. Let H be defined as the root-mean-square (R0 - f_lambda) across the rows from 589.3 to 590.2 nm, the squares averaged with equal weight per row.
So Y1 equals 11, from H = 12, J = 11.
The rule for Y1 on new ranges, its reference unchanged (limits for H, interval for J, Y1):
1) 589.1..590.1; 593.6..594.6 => 15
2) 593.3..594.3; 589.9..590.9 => 10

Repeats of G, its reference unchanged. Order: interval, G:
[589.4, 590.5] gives 6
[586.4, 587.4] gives 2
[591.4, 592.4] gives 5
